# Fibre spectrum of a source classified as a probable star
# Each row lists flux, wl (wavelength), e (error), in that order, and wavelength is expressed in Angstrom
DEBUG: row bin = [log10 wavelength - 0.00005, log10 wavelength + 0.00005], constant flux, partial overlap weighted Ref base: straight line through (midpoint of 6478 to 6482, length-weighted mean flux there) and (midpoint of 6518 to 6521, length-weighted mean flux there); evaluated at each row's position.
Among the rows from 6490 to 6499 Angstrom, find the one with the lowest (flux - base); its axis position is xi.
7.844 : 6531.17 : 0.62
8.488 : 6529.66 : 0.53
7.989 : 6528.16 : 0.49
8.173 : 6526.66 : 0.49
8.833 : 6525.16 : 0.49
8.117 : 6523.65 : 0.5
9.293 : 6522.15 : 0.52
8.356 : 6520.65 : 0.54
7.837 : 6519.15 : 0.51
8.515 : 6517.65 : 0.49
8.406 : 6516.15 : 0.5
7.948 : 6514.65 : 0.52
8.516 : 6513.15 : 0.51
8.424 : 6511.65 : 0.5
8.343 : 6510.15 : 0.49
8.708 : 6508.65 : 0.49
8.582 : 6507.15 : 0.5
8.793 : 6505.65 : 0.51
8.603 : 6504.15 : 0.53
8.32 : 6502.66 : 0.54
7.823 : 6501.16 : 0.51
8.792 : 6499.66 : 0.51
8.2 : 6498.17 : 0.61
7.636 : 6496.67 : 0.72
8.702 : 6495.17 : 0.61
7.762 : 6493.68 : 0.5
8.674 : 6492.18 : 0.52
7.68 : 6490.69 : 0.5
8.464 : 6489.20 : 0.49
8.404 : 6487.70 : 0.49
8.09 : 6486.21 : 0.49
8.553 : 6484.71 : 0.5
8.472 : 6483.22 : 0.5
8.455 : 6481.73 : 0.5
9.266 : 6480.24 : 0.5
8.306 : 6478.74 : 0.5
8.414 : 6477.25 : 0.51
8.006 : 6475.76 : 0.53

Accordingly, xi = 6490.69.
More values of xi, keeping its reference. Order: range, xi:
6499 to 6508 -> 6501.16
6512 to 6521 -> 6519.15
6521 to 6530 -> 6528.16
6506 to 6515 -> 6514.65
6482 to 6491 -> 6490.69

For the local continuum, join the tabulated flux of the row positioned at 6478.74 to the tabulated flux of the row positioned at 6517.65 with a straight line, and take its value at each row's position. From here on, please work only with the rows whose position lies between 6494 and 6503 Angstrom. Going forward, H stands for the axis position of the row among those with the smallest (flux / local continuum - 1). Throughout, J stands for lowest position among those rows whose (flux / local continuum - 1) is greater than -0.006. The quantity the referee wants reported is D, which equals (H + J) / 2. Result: 6495.9 Angstrom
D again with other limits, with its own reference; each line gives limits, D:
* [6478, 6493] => 6484.7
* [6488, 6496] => 6489.9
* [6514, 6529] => 6518.4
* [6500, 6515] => 6502.7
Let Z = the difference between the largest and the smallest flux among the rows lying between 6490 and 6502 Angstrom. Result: 1.16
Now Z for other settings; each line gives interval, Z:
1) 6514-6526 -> 1.46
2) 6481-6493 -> 0.99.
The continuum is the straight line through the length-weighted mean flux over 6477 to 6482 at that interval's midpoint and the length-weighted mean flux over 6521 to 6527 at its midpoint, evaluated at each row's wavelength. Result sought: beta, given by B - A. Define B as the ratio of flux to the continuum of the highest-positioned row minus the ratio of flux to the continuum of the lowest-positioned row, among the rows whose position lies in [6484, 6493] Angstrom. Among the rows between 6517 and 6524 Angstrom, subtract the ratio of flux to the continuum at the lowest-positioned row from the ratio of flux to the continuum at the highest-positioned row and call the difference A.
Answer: 0.06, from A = -0.05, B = 0.01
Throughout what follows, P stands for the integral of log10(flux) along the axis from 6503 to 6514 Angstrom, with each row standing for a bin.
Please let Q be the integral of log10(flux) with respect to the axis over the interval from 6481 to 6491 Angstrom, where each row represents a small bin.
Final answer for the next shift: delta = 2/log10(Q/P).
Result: -43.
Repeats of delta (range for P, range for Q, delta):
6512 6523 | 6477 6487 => -51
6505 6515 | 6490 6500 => -272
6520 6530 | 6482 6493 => 52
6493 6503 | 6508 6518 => 339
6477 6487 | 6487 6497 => -268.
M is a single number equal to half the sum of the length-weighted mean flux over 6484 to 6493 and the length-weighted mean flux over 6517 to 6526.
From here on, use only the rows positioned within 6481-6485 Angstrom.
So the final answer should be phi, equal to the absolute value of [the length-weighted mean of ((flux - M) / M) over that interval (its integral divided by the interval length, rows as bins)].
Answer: 0.011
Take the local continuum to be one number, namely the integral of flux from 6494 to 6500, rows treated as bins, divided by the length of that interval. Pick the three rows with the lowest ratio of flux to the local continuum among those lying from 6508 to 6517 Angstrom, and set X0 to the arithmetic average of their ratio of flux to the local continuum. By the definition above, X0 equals 1.00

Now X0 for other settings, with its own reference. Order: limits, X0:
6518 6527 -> 0.97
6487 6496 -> 0.96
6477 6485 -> 1.02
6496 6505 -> 0.95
